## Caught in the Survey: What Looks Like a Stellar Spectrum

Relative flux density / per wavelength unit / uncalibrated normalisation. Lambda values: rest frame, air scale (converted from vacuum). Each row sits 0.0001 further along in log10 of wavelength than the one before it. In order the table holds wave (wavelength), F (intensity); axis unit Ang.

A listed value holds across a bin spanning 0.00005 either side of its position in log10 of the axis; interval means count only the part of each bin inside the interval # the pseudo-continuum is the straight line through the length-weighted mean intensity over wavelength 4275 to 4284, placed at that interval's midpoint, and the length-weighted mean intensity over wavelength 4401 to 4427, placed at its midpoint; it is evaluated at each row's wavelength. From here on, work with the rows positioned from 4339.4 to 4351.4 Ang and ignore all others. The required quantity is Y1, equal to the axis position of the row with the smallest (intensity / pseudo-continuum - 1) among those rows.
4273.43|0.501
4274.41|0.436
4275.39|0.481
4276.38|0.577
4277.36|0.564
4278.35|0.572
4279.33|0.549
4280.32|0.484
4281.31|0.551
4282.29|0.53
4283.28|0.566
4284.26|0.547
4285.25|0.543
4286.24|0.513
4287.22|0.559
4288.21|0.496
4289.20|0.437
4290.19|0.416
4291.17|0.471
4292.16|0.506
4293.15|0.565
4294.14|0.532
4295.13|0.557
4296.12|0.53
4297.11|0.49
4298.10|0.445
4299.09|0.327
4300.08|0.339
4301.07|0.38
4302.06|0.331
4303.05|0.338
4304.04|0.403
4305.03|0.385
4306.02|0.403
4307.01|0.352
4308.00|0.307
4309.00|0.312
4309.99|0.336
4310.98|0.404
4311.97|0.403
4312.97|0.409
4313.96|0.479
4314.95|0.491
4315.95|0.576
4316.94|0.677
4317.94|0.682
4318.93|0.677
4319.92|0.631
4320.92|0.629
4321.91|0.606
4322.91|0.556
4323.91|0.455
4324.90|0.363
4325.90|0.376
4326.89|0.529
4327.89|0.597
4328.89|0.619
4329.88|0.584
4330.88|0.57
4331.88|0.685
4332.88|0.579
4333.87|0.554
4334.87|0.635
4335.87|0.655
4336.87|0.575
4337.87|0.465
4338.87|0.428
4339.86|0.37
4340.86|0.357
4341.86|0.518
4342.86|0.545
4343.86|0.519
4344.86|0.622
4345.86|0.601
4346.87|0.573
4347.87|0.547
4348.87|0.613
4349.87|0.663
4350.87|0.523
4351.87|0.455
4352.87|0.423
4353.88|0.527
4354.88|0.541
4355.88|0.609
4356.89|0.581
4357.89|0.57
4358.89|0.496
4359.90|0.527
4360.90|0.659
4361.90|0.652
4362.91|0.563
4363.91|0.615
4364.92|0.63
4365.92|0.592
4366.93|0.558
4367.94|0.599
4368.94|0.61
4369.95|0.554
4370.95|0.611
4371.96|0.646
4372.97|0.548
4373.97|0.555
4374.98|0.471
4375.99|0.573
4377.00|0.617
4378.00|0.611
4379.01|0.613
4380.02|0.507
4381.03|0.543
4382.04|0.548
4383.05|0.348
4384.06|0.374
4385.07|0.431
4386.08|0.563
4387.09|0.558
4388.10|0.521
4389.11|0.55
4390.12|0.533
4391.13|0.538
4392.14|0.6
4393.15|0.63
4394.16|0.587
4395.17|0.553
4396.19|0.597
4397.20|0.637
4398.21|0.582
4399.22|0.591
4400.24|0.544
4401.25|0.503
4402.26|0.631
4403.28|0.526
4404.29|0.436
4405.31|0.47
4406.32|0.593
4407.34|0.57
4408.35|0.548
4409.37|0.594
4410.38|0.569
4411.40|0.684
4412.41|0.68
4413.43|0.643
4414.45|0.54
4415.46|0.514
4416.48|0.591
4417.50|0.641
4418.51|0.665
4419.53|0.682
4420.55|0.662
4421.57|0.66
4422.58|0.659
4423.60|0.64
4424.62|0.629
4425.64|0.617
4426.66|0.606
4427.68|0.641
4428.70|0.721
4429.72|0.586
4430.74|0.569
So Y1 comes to 4340.86 Ang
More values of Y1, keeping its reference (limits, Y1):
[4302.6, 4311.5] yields 4308.00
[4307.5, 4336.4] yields 4308.00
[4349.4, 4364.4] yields 4352.87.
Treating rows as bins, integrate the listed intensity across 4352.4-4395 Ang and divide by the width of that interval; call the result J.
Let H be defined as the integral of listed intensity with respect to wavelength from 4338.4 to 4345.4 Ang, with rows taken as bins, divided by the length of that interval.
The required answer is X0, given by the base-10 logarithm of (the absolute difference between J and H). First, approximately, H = 0.48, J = 0.557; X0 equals -1.1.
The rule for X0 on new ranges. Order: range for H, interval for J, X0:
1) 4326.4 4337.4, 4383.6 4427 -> -1.8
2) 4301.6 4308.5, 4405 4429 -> -0.6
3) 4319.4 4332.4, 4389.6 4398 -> -1.5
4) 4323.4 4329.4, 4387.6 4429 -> -1.0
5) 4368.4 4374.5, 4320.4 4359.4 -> -1.3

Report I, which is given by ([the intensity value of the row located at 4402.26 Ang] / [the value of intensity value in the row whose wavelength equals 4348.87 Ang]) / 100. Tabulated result 0.010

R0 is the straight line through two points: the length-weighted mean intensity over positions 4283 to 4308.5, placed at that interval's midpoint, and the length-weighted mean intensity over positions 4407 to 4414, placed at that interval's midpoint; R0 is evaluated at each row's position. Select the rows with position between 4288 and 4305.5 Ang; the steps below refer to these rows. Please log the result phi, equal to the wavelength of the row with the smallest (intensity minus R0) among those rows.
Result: 4302.06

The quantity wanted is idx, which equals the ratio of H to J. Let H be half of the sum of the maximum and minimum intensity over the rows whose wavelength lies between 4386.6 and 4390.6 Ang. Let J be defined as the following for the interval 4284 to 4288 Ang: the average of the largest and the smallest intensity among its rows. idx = 1.01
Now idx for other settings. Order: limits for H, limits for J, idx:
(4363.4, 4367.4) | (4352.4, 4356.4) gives 1.15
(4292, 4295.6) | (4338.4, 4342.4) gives 1.22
